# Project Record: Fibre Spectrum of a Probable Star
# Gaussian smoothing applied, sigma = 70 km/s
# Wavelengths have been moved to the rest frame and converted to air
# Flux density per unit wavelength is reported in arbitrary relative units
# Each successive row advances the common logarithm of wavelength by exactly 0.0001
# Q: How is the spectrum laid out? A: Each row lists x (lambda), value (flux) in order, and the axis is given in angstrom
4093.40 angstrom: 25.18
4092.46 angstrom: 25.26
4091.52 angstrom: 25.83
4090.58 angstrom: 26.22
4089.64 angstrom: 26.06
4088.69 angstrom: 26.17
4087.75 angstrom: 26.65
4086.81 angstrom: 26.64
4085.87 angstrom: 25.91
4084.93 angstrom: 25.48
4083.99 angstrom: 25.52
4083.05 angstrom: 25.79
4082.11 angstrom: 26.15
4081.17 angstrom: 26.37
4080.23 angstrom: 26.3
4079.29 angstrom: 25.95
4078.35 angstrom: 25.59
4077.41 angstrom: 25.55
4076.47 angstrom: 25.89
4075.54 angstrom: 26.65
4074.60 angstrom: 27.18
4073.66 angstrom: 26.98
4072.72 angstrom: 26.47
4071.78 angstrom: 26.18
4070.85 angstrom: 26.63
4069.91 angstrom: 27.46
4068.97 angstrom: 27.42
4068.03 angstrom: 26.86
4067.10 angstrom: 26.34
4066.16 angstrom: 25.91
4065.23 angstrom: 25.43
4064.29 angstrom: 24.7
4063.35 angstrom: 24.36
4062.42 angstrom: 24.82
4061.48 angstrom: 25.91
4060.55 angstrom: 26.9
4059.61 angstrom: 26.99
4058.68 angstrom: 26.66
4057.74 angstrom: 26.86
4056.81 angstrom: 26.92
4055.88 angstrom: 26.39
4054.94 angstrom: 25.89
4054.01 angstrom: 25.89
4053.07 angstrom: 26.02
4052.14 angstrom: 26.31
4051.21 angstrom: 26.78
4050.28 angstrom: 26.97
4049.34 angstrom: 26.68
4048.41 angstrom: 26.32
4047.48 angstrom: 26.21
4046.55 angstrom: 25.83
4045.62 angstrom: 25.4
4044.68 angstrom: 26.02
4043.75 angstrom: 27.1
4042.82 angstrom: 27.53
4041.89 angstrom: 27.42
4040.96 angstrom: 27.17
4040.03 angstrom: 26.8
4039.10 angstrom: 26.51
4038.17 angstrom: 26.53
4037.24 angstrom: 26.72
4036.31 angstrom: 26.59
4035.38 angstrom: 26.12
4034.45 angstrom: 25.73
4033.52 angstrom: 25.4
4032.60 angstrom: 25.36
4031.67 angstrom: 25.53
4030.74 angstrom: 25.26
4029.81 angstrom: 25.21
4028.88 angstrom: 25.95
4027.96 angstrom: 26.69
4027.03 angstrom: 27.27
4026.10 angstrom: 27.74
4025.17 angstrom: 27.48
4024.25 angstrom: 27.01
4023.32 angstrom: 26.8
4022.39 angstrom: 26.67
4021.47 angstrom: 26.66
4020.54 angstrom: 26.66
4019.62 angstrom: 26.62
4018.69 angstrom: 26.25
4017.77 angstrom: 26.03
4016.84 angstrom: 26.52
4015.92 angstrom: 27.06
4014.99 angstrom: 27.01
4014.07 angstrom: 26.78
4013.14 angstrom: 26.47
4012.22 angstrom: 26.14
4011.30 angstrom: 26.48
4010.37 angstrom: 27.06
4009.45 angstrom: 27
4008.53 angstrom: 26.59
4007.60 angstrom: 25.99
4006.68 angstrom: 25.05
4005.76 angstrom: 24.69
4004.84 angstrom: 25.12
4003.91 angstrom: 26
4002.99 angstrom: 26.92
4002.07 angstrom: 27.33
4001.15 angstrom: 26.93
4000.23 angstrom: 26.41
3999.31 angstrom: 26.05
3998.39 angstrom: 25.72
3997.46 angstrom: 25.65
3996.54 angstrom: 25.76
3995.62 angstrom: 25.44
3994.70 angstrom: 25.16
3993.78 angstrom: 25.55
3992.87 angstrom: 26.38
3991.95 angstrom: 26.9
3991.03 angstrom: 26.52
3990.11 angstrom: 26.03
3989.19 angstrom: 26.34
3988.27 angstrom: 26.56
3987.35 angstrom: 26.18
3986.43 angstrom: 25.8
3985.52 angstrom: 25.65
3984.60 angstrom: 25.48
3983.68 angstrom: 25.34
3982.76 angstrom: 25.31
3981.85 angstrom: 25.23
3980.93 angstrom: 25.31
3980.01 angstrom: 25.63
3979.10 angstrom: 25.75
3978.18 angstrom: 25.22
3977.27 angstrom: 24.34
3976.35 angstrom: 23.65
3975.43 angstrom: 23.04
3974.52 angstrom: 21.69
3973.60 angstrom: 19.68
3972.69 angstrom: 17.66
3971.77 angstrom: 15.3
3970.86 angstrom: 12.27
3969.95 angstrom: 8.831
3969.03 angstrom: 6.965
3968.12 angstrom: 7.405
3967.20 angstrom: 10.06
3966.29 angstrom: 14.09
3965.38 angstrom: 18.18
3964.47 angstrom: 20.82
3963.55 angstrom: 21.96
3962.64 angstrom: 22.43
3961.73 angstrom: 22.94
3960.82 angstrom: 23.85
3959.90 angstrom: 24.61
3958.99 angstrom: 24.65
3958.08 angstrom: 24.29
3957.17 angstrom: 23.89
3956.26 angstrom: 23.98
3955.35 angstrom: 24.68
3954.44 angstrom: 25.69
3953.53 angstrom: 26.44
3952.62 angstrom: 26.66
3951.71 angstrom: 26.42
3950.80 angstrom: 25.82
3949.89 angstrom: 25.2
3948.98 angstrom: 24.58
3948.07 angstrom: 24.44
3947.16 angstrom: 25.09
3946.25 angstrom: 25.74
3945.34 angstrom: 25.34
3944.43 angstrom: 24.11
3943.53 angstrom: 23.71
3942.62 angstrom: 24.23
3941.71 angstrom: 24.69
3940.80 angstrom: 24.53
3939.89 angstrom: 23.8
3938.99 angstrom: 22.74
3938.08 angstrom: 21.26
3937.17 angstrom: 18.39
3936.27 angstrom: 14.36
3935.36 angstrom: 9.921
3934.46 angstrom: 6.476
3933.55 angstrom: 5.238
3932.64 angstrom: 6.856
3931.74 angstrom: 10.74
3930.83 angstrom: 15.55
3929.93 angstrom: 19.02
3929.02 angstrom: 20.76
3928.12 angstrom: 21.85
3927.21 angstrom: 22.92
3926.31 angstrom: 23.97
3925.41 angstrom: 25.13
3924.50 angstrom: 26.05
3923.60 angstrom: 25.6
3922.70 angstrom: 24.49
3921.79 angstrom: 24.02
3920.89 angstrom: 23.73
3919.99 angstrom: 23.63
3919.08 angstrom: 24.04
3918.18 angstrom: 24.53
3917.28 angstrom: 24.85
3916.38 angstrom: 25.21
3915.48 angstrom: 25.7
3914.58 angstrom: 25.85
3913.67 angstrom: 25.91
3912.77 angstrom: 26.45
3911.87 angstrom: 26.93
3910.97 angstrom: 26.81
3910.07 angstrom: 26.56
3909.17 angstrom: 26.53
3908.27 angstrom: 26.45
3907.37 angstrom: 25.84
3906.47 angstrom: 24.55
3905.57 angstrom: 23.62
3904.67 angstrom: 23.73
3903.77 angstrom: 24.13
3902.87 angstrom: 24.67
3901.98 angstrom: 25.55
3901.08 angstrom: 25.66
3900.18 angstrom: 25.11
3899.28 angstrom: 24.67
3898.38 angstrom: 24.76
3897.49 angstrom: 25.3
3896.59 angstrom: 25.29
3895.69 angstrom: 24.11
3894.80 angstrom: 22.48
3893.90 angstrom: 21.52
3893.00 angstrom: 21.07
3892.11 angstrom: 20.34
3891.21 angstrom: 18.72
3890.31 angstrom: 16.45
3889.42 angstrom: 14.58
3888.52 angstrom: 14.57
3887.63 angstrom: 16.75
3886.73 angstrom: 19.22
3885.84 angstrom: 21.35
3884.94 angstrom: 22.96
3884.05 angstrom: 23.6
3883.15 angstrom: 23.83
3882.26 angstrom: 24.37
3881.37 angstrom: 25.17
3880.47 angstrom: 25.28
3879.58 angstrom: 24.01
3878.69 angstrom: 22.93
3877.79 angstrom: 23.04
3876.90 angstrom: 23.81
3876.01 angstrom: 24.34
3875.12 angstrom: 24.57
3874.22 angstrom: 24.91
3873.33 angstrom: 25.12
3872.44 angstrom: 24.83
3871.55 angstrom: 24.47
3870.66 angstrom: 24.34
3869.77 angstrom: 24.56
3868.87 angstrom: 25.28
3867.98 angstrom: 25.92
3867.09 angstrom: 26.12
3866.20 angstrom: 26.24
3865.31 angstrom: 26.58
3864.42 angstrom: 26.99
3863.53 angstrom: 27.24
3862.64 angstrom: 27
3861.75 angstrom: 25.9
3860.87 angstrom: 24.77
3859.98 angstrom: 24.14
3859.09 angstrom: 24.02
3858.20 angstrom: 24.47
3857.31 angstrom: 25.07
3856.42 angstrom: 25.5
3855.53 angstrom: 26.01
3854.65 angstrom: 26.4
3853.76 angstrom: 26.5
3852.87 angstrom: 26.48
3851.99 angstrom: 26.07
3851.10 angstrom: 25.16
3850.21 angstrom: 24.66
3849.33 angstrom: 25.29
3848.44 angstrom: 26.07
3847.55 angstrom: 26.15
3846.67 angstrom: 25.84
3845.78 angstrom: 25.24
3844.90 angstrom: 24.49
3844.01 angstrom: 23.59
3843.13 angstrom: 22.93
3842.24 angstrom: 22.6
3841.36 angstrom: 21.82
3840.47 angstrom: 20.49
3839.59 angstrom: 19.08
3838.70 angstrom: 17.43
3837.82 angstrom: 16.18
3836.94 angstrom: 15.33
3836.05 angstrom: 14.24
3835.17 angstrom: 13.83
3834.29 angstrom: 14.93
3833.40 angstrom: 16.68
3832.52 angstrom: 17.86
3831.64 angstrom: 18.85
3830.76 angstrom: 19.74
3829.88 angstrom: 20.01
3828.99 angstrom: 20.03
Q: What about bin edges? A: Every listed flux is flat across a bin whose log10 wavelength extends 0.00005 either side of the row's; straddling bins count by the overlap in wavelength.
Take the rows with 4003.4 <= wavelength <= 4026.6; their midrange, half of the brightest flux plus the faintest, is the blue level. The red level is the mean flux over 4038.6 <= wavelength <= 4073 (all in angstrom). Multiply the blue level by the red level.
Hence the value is 692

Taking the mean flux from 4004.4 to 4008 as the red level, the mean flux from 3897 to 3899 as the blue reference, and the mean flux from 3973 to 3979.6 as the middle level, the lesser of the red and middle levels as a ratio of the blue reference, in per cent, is 93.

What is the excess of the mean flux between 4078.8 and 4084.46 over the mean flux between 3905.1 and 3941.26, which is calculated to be 4.2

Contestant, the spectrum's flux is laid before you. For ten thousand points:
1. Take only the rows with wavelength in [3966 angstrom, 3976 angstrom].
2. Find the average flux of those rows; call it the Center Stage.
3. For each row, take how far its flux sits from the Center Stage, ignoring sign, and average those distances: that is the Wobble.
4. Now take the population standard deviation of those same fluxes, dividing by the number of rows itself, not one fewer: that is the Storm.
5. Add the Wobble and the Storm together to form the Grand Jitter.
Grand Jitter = 10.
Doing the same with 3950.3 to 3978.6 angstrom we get 11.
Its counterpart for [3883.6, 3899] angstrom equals 6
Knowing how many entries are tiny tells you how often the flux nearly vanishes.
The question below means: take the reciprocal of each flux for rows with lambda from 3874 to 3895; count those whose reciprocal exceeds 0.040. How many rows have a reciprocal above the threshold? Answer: 22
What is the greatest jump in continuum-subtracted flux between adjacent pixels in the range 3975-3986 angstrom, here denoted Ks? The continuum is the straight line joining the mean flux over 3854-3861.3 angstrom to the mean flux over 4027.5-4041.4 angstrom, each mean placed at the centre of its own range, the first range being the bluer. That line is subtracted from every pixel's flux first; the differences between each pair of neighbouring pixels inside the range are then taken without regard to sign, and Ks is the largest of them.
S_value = 0.9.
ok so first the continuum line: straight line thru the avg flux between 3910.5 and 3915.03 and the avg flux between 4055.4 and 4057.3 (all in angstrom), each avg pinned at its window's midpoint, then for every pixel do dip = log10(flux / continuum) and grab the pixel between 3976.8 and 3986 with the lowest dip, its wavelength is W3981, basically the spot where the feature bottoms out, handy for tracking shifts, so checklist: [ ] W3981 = 3977.27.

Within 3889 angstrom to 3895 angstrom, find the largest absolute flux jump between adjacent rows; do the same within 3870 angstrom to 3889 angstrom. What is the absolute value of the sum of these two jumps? 5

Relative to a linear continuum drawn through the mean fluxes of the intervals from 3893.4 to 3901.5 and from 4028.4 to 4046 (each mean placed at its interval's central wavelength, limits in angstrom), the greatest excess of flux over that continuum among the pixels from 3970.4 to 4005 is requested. 1.58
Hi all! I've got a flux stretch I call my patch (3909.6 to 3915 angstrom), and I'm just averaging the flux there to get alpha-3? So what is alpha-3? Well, 26.4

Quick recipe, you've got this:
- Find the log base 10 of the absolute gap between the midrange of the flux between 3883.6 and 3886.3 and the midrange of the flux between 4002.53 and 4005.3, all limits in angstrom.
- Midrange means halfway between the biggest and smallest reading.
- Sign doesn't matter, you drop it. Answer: 0.55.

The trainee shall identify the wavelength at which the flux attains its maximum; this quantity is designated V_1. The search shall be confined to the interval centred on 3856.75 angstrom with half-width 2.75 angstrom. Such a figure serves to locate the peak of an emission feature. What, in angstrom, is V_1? 3854.65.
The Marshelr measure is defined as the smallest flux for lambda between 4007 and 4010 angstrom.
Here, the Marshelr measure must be 25.99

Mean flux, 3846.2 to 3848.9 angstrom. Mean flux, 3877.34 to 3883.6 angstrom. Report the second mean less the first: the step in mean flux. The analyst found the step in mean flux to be -1.9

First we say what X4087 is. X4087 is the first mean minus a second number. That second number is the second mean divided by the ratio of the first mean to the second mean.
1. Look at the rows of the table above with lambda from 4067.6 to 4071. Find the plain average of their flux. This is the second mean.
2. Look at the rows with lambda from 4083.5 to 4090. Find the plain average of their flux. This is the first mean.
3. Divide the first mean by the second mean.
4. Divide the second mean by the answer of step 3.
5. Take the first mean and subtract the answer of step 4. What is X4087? -2.1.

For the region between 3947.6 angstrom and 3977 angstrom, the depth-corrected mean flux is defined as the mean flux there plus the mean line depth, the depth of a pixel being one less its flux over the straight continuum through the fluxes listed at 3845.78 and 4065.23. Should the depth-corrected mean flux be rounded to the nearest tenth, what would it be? 20.9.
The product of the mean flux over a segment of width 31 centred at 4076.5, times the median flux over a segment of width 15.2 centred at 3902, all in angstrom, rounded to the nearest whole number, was 646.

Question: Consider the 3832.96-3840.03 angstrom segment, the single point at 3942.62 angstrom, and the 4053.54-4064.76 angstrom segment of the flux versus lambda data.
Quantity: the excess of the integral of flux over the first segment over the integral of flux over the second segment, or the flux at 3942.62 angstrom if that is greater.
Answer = 24.2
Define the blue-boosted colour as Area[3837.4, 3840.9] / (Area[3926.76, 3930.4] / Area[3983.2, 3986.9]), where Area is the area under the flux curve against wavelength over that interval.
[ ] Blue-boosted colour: 79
